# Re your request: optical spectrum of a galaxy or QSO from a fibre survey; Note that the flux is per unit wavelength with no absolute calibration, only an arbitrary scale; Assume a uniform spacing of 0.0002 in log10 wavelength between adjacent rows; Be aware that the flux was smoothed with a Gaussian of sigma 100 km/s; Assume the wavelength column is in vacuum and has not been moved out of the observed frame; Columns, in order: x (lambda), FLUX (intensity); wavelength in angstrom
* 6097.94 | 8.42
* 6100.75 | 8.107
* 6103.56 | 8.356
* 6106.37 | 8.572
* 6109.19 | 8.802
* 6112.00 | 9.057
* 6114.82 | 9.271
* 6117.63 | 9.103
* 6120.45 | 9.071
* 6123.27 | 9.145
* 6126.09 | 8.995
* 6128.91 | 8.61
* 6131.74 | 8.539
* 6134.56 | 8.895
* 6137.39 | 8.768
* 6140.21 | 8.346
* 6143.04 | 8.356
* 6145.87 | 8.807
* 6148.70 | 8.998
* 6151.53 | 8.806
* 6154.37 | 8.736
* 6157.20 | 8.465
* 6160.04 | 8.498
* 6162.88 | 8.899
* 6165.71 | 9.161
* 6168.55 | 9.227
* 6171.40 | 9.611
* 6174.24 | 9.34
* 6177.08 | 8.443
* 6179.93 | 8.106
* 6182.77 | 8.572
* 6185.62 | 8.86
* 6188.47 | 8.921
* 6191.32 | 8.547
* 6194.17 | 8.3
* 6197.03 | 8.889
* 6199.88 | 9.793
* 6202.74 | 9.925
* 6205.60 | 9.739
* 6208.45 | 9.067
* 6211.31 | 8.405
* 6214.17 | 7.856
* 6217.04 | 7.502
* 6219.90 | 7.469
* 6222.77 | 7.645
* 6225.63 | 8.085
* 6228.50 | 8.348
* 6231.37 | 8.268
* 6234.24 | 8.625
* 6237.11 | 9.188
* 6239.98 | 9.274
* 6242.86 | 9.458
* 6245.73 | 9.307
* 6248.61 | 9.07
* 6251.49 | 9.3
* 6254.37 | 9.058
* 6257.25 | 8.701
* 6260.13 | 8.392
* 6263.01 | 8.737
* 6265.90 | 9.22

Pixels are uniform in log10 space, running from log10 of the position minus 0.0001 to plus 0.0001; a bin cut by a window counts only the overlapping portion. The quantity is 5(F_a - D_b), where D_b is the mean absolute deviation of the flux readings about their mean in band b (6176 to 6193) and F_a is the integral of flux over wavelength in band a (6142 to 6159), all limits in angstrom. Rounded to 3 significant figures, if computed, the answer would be 738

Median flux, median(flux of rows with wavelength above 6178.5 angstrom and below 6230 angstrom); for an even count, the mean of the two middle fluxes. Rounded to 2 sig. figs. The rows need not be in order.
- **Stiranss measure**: 8.5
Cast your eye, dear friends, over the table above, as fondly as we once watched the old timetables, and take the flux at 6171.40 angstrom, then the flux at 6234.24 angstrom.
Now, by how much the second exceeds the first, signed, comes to -1.0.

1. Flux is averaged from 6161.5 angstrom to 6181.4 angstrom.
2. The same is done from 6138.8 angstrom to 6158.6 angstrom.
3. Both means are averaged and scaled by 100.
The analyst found 881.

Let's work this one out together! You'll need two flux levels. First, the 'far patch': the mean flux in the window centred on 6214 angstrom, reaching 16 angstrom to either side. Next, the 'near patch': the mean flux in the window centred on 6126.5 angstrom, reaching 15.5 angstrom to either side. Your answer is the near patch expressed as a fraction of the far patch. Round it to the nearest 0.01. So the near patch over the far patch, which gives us 1.04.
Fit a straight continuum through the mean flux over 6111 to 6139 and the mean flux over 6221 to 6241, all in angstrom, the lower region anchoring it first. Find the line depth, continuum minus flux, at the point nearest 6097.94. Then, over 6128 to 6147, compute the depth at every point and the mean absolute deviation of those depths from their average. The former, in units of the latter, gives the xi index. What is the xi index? 3.5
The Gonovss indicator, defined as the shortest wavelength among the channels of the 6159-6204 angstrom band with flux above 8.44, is 6160.04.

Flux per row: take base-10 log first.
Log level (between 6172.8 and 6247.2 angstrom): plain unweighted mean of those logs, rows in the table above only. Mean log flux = 0.938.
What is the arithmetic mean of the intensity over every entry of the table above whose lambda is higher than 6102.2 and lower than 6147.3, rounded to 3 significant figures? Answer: 8.79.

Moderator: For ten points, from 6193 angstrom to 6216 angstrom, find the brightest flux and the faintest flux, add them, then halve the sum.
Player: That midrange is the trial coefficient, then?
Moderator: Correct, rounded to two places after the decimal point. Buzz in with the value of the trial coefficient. 8.89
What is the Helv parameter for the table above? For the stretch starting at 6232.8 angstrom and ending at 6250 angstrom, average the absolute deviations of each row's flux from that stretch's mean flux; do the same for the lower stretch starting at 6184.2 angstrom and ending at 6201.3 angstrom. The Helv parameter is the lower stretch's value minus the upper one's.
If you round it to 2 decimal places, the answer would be 0.11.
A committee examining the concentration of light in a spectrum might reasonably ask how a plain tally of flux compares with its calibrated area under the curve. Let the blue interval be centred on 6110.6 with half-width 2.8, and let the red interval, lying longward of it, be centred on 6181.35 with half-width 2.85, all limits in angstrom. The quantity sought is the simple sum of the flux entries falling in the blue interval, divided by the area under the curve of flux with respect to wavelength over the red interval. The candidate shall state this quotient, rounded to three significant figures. 0.376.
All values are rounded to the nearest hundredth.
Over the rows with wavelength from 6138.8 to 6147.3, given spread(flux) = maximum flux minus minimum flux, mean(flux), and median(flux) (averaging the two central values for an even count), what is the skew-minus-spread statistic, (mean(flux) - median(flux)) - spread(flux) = -0.31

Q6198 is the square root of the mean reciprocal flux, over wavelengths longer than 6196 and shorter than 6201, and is 0.328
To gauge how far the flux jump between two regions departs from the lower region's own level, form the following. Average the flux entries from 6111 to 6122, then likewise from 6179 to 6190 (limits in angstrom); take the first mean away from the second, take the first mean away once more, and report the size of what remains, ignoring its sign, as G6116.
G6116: 9.6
